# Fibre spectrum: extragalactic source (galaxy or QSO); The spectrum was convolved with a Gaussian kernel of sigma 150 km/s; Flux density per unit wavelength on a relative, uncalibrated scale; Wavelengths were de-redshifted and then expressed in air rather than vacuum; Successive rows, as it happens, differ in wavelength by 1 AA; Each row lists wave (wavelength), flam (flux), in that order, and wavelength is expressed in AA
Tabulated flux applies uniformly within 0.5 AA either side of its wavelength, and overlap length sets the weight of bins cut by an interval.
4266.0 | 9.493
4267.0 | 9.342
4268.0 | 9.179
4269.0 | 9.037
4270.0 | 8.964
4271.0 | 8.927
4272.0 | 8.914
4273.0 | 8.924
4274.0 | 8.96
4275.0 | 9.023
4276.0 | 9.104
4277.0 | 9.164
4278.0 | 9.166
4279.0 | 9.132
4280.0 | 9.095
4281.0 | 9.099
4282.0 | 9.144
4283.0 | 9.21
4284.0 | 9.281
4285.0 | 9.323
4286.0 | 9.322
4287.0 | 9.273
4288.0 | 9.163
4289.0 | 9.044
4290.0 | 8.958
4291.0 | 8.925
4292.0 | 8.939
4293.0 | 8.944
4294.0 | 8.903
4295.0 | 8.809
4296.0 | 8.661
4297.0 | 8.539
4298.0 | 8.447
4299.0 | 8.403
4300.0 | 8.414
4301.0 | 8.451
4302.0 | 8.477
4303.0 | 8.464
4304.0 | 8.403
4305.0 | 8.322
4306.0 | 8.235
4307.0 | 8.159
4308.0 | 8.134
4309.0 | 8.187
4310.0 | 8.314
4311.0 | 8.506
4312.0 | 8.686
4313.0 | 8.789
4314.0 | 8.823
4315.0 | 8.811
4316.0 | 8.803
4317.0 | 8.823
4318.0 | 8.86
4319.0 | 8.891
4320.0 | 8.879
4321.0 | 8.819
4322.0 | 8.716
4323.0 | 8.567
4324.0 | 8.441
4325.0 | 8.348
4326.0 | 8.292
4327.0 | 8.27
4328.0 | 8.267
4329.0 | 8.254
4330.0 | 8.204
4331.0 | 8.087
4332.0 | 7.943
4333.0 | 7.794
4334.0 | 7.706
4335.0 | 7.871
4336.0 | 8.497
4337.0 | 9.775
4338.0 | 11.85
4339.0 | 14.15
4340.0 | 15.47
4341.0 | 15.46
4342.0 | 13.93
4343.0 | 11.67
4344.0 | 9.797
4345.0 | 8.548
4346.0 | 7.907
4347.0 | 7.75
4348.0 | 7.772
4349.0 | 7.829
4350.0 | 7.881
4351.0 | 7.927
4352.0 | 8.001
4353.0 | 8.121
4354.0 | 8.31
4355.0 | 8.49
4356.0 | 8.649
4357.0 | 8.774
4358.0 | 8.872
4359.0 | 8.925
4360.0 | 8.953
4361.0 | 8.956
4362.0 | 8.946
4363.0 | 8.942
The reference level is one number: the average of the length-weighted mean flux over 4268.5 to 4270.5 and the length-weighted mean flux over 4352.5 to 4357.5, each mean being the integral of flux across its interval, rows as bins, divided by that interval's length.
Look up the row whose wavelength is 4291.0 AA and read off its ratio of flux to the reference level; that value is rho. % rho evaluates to 1.02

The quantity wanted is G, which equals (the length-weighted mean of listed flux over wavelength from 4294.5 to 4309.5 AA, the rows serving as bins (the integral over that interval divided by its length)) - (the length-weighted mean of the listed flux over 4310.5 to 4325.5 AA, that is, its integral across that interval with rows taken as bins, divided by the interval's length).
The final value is -0.3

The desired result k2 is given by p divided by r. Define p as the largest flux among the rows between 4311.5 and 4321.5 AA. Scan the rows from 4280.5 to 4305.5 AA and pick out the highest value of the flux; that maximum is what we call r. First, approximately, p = 8.891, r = 9.323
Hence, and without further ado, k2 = 0.95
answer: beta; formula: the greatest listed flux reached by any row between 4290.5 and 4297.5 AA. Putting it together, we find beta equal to 8.944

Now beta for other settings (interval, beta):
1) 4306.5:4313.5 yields 8.789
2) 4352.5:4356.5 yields 8.649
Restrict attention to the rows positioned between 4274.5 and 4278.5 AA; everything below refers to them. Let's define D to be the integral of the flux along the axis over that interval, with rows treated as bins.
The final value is 36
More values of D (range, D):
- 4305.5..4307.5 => 16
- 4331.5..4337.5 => 50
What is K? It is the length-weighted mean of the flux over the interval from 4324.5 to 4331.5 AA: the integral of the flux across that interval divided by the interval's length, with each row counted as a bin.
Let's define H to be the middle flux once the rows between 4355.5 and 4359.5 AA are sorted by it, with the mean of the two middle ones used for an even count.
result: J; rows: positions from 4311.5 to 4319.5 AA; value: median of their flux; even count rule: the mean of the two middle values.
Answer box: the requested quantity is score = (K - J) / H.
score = -0.06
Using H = 8.8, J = 8.82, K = 8.2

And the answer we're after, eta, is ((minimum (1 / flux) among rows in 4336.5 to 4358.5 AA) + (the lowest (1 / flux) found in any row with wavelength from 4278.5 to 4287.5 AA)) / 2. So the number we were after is 0.086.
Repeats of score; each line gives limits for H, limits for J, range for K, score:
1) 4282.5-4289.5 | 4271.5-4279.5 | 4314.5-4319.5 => -0.02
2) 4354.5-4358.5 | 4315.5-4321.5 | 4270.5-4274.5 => 0.01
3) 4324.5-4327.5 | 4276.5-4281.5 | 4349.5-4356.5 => -0.11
